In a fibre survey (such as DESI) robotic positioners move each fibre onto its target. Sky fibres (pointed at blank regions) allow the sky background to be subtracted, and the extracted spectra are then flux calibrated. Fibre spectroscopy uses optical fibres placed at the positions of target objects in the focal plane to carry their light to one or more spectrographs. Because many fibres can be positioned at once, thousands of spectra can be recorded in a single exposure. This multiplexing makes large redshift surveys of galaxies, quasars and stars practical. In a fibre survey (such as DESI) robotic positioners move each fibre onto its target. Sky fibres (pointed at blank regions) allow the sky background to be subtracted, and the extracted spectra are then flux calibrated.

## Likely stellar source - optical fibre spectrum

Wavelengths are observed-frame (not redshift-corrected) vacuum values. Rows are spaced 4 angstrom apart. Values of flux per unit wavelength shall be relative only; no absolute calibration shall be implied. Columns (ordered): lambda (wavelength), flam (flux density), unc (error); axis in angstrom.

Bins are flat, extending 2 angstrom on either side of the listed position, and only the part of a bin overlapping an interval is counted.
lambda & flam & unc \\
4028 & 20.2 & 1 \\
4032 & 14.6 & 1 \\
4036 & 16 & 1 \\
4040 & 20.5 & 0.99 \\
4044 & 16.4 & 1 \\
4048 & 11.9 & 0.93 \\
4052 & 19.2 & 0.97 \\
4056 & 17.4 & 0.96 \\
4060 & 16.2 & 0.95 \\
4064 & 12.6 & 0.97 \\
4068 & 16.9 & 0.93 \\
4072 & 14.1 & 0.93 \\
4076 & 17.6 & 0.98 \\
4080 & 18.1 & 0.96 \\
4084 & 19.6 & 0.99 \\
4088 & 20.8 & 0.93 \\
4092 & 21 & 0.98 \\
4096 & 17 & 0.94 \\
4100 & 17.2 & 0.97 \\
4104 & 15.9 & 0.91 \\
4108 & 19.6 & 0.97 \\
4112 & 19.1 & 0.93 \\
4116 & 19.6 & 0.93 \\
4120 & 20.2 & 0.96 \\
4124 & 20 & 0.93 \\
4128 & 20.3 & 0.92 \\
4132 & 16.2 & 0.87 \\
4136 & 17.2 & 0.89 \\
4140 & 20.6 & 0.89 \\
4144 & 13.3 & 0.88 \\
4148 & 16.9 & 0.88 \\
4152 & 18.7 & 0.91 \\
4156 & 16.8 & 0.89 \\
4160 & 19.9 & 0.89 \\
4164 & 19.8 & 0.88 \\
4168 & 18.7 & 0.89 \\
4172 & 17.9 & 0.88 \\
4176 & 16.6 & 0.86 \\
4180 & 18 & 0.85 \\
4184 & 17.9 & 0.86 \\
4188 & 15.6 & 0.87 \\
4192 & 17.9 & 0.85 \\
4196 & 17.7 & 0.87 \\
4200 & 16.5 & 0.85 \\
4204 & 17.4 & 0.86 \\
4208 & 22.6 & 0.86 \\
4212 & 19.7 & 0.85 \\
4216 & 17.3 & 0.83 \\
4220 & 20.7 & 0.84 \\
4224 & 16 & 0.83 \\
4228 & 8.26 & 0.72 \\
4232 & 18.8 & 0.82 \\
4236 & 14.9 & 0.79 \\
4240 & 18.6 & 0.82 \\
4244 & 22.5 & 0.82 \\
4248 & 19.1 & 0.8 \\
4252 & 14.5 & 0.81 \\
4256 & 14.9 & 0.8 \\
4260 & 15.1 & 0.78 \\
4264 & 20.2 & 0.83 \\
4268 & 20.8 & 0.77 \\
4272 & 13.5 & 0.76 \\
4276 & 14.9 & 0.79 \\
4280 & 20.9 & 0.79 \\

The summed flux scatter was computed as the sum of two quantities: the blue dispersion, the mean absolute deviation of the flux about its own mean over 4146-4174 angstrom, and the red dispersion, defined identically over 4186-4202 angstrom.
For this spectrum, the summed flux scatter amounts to 1.9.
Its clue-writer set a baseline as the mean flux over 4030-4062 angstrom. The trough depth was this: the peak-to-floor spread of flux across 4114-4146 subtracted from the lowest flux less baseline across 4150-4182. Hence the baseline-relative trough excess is -7.2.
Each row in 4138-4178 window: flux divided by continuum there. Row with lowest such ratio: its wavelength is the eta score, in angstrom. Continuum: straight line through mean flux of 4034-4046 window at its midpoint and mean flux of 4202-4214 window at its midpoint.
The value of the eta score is 4144 angstrom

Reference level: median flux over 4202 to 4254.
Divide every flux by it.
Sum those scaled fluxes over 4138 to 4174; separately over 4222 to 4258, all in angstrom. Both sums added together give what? 16.7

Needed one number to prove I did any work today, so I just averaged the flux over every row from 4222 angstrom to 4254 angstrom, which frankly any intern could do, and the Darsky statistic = 16.6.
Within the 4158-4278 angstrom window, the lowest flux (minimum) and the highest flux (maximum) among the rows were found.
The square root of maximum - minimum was 3.8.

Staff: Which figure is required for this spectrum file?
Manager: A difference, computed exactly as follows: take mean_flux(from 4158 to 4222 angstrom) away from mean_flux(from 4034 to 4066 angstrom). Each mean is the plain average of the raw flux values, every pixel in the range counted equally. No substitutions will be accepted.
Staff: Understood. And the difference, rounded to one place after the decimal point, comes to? -2.1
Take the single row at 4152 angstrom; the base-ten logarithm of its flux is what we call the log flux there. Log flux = 1.27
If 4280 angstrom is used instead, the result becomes 1.32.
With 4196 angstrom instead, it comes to 1.25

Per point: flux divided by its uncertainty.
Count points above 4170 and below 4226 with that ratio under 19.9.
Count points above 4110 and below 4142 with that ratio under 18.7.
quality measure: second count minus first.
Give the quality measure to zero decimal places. -3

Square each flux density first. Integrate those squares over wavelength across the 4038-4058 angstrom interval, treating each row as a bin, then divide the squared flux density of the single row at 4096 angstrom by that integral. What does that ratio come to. 0.048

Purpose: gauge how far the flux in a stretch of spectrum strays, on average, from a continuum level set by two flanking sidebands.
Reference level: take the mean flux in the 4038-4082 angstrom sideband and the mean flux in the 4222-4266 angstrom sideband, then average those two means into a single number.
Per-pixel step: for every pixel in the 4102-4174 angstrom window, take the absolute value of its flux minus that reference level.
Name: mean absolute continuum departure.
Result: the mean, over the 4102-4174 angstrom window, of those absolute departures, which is 2.3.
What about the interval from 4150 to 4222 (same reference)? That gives 1.9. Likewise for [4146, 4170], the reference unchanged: 1.9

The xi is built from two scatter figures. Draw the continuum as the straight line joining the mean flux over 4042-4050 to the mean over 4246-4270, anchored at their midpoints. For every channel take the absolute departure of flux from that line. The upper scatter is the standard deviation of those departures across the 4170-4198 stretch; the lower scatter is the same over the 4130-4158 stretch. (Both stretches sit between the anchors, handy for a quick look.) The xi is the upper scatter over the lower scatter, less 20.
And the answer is -19.6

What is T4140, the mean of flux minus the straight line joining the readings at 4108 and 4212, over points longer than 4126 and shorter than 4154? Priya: -2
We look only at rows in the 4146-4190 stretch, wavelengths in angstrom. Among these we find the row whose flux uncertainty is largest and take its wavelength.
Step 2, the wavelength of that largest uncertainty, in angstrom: 4152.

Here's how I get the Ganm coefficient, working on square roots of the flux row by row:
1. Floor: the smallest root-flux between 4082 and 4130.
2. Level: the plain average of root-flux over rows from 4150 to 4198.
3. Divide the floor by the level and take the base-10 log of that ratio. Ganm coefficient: -0.03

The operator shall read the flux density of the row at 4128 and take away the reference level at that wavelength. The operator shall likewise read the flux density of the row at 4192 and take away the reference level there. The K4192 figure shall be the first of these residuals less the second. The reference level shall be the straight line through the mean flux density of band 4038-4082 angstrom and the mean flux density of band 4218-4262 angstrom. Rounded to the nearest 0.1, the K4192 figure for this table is 2.5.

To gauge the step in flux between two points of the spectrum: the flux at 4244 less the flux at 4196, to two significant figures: 4.8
